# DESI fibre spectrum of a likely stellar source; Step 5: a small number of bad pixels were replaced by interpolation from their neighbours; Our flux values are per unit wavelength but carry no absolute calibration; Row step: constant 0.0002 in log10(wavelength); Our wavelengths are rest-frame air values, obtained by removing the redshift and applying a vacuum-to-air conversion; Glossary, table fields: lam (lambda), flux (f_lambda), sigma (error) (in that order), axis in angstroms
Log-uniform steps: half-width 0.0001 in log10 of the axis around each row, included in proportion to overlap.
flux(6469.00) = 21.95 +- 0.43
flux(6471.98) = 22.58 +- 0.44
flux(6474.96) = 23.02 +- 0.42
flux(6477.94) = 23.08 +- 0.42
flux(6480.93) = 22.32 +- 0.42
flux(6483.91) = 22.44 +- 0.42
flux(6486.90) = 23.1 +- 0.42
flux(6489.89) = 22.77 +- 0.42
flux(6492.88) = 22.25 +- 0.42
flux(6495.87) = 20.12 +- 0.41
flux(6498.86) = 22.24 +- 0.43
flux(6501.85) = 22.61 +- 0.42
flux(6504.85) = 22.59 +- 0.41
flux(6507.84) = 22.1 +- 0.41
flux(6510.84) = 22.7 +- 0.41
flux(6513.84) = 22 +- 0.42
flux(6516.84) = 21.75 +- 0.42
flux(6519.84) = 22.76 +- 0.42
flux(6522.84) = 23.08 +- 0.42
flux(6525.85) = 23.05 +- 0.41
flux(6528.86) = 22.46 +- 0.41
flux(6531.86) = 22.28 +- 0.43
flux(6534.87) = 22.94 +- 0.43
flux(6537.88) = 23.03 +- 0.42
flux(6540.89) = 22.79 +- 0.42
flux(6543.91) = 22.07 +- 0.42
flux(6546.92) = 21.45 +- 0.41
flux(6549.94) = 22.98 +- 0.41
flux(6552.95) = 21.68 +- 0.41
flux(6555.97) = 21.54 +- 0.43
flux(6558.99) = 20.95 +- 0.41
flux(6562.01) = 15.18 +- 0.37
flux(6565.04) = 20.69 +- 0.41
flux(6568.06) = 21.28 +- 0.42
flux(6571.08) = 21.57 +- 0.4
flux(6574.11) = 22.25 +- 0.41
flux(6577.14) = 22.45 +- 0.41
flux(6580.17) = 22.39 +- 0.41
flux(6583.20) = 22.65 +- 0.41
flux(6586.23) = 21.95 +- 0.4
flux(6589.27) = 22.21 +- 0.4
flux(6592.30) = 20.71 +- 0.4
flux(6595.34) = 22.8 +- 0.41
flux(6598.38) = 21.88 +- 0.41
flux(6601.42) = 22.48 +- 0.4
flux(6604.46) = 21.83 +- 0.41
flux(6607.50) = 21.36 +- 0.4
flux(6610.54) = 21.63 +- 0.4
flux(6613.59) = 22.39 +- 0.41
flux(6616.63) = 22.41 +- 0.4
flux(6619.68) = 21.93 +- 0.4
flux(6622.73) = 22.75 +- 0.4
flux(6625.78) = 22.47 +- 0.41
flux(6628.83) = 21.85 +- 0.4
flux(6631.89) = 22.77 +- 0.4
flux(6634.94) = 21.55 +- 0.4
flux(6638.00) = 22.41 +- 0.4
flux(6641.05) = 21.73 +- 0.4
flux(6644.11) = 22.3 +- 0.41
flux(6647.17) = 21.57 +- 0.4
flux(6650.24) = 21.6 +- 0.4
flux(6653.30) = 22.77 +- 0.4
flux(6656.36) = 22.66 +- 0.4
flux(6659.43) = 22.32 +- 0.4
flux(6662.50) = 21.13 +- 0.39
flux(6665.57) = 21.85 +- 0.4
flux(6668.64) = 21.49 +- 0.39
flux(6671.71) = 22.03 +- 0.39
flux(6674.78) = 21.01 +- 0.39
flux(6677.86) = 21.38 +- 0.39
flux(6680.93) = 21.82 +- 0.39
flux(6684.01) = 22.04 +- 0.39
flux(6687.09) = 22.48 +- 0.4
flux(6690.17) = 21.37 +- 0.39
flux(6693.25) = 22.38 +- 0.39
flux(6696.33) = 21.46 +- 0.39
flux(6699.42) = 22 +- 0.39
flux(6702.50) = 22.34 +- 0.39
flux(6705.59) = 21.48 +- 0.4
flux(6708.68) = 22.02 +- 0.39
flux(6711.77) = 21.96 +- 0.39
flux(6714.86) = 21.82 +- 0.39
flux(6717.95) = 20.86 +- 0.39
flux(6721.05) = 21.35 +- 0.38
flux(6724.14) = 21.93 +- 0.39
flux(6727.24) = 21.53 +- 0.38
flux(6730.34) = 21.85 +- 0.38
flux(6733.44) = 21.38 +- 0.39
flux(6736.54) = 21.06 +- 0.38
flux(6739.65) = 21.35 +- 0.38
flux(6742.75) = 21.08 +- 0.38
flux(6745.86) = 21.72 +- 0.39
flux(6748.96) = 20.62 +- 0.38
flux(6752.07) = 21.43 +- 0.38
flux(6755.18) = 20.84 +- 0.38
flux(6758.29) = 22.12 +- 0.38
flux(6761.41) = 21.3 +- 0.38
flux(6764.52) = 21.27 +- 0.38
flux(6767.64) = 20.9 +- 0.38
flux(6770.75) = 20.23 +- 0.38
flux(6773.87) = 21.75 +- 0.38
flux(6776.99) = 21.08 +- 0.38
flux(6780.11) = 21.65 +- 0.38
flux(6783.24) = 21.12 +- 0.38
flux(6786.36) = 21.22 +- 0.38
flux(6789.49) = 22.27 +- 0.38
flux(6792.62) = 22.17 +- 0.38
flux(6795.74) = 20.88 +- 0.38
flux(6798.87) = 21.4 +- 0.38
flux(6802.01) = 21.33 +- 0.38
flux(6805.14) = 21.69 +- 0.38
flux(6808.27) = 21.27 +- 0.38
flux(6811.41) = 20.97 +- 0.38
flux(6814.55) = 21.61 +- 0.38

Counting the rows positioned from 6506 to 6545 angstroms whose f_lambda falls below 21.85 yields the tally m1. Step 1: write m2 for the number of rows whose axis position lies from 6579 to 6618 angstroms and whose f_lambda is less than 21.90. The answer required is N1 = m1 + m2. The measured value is 6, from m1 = 1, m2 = 5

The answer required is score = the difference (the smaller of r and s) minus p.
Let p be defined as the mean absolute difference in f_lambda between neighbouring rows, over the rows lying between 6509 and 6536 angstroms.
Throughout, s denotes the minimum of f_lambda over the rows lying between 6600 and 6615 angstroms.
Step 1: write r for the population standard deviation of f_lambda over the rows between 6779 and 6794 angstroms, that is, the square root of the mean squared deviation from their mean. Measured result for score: 0.00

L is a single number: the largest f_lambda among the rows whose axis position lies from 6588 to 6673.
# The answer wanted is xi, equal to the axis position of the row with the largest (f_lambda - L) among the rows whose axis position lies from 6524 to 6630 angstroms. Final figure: 6525.85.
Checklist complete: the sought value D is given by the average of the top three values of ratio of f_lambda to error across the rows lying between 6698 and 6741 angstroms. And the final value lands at 57.15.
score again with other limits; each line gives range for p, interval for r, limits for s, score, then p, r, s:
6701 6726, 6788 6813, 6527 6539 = -0.04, 0.5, 0.479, 22.28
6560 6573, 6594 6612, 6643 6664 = -1.64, 2.1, 0.493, 21.13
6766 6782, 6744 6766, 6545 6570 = -0.39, 0.9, 0.468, 15.18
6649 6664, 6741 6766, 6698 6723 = -0.26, 0.7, 0.446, 20.86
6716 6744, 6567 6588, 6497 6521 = 0.07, 0.4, 0.463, 21.75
